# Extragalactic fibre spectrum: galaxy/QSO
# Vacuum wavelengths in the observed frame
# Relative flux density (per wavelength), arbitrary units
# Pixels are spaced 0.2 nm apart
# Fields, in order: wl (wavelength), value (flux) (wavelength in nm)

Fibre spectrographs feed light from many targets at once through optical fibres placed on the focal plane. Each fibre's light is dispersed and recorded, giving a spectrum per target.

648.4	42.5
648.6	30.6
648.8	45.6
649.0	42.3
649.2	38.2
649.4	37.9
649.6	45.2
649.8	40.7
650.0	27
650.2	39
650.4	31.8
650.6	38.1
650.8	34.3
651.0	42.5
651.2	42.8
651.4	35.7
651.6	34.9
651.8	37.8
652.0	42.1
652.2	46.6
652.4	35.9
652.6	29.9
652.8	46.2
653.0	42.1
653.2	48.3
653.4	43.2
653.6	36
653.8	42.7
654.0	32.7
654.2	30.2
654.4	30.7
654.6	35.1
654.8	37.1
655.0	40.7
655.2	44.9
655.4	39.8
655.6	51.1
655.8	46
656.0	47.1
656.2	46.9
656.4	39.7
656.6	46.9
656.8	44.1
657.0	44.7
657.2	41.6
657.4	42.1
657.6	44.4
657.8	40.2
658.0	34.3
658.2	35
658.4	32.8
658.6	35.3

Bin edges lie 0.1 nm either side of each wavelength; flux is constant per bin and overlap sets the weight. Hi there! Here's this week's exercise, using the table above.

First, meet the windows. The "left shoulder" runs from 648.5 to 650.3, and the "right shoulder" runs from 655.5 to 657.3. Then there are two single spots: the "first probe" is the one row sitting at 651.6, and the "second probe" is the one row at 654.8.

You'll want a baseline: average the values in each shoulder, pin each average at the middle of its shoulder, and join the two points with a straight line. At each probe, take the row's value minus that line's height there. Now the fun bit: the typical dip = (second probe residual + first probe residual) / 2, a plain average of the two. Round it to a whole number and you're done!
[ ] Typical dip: -6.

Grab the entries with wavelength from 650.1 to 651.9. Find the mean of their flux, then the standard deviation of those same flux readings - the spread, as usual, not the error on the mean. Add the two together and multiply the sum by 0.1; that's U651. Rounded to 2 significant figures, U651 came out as 4.1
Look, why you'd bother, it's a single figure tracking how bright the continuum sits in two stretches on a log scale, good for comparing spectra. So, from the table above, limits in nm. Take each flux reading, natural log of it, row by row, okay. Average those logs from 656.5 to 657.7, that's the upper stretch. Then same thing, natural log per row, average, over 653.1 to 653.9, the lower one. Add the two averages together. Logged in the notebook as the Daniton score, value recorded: 7.53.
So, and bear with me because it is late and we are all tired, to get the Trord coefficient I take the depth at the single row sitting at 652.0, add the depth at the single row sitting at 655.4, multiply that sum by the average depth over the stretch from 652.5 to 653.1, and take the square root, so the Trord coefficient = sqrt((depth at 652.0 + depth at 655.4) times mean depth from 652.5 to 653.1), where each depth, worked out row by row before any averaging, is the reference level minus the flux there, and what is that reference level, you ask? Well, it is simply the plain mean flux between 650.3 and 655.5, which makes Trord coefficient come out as 2.0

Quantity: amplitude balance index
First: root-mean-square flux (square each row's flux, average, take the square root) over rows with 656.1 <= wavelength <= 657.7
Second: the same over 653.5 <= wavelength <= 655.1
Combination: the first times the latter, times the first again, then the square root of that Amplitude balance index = 263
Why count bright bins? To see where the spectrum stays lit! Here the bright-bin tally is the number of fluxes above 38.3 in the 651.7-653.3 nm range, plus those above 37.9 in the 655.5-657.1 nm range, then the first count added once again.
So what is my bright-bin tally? 18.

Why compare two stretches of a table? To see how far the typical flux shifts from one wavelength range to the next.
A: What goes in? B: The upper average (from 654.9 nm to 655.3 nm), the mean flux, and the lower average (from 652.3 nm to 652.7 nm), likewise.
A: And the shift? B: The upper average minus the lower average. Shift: 10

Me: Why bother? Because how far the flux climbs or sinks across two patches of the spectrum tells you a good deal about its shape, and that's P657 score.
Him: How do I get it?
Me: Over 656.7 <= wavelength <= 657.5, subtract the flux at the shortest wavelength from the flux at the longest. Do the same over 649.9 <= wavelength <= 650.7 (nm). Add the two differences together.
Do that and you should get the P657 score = 9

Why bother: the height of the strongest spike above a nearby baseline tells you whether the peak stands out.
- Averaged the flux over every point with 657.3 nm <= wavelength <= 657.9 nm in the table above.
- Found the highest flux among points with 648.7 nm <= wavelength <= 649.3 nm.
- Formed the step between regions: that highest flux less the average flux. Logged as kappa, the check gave 3.4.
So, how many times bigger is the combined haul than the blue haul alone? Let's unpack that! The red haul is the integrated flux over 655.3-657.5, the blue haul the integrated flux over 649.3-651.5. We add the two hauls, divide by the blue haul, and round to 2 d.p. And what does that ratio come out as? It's 2.18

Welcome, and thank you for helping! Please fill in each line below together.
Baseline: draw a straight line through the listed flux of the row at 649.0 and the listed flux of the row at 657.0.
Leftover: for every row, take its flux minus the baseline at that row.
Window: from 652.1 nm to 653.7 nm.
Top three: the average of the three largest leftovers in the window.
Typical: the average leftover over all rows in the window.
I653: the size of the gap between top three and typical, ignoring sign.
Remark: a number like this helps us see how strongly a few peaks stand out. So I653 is 6.1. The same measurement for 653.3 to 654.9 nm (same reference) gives 5.1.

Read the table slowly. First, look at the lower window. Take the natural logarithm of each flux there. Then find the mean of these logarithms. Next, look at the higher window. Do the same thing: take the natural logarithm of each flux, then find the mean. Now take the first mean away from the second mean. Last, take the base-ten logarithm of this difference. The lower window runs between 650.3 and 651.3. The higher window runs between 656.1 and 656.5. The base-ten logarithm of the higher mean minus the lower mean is -0.86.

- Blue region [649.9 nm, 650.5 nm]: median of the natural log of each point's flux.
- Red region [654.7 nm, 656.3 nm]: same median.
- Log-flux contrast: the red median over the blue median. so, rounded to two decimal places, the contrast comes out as 1.10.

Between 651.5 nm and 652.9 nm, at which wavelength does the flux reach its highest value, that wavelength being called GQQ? 652.2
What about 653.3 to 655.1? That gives 653.4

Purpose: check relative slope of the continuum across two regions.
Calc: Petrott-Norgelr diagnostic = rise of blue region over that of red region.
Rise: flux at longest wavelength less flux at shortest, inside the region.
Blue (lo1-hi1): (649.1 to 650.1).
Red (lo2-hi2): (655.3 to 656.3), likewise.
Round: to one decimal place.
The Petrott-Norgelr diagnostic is -1.6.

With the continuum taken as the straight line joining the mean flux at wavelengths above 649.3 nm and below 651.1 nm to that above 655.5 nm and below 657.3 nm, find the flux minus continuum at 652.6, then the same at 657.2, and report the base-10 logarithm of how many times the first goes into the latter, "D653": -0.3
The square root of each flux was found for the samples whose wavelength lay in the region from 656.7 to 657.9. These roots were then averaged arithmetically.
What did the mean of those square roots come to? 6.54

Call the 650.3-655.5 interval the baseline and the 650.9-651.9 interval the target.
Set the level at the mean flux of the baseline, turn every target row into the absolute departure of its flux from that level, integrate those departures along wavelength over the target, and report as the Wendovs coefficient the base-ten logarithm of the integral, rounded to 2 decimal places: 0.49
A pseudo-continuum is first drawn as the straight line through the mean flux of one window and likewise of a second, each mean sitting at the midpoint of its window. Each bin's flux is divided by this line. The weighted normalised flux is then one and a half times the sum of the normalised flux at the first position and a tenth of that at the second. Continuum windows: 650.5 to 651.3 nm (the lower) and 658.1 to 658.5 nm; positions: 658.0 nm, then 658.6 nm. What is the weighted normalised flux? 1.66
